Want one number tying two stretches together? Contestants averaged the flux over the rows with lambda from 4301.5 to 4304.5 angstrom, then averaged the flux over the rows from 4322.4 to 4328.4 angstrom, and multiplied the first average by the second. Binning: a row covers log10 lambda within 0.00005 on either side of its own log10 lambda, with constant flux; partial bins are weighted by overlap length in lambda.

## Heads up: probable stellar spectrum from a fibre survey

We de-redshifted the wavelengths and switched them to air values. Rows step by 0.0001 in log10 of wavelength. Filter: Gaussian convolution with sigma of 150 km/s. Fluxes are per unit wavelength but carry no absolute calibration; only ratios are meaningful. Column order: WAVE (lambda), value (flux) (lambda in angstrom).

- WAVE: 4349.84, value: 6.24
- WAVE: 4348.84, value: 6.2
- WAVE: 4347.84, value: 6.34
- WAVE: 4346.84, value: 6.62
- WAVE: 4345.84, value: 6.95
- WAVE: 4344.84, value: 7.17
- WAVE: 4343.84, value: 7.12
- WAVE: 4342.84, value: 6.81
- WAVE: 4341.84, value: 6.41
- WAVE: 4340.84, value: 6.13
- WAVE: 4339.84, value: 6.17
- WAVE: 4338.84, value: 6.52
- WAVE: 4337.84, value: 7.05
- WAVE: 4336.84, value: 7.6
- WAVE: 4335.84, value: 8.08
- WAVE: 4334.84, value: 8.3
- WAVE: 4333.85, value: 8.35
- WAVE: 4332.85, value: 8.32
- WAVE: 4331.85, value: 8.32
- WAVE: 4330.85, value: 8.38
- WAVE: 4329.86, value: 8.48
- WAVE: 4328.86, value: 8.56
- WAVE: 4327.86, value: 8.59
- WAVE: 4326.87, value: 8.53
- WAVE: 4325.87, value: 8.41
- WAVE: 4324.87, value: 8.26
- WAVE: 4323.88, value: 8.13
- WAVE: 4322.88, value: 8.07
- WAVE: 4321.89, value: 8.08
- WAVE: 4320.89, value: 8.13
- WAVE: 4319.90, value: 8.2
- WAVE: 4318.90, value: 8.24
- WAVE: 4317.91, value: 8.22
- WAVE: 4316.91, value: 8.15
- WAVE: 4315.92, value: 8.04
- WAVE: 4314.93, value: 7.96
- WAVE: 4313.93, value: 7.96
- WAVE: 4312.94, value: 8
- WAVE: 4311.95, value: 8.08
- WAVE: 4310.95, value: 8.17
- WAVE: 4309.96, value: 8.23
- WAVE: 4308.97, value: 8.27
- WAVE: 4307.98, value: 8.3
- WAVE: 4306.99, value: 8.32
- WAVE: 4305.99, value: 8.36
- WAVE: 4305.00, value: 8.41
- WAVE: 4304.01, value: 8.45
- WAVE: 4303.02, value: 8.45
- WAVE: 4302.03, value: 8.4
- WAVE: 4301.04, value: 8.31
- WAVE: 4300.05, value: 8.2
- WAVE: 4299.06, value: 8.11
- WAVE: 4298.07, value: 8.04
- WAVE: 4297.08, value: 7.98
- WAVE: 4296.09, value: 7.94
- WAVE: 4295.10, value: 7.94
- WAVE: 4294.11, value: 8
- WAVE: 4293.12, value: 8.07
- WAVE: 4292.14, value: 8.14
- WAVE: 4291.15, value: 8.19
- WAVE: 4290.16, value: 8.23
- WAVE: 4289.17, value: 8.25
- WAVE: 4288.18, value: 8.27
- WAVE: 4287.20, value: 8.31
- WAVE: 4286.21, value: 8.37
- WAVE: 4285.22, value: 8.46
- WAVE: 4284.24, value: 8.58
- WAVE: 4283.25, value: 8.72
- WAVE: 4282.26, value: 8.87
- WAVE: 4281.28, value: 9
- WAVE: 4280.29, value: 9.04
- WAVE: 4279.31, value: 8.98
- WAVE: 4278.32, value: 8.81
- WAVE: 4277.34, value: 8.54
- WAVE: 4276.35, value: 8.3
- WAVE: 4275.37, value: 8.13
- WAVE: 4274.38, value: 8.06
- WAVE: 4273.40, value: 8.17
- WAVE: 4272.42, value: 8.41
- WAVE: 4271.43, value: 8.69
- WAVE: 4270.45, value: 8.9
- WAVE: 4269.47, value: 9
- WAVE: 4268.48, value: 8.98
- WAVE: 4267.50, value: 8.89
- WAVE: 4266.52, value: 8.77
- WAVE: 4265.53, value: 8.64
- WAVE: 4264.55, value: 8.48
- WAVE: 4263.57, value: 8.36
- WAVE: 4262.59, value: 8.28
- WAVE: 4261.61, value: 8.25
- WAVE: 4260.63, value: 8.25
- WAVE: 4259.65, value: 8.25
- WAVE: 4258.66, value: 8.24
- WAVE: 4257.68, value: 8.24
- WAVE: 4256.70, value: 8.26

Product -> 70.3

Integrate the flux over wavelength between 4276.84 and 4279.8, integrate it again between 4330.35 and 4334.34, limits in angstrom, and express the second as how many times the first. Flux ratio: 1.3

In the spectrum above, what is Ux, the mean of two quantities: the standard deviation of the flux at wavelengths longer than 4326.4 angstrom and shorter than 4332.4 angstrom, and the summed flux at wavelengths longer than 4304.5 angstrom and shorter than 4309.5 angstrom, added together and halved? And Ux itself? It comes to 21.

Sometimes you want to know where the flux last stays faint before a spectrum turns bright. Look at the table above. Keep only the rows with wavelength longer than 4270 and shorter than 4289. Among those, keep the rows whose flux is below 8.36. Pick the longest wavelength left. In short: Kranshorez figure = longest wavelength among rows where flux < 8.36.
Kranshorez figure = 4288.18 angstrom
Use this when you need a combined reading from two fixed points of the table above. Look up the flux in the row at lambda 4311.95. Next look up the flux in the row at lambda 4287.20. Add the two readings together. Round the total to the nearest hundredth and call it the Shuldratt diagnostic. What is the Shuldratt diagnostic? 16.39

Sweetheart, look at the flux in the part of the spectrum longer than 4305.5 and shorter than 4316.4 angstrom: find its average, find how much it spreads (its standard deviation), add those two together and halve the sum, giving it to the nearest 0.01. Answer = 4.15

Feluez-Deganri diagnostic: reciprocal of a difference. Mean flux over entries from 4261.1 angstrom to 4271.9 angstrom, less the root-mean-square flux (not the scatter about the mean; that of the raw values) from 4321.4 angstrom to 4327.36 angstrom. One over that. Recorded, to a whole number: 2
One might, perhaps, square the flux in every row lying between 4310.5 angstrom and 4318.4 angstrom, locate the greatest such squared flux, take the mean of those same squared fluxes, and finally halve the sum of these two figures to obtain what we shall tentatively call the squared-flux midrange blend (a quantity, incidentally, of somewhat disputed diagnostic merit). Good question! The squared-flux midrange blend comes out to 66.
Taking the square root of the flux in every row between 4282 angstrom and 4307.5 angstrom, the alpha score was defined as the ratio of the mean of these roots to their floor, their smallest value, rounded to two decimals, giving 1.02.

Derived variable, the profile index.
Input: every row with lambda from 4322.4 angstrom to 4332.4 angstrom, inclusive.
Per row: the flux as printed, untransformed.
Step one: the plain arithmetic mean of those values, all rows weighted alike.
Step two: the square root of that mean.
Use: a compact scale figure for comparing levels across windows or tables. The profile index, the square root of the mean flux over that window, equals 2.89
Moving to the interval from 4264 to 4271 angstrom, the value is 2.97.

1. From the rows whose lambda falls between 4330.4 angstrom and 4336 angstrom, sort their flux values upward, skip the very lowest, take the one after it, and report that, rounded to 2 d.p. 8.30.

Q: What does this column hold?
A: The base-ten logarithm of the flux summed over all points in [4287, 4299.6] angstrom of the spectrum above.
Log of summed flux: 2.023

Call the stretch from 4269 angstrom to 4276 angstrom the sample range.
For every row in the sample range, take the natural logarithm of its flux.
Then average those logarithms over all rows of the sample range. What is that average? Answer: 2.14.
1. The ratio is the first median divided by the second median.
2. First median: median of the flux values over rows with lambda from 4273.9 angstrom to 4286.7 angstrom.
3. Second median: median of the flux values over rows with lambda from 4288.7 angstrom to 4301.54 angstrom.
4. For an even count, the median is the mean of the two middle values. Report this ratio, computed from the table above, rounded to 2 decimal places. 1.06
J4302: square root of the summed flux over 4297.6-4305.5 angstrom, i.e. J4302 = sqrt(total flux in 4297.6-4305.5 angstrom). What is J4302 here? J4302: 8.1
